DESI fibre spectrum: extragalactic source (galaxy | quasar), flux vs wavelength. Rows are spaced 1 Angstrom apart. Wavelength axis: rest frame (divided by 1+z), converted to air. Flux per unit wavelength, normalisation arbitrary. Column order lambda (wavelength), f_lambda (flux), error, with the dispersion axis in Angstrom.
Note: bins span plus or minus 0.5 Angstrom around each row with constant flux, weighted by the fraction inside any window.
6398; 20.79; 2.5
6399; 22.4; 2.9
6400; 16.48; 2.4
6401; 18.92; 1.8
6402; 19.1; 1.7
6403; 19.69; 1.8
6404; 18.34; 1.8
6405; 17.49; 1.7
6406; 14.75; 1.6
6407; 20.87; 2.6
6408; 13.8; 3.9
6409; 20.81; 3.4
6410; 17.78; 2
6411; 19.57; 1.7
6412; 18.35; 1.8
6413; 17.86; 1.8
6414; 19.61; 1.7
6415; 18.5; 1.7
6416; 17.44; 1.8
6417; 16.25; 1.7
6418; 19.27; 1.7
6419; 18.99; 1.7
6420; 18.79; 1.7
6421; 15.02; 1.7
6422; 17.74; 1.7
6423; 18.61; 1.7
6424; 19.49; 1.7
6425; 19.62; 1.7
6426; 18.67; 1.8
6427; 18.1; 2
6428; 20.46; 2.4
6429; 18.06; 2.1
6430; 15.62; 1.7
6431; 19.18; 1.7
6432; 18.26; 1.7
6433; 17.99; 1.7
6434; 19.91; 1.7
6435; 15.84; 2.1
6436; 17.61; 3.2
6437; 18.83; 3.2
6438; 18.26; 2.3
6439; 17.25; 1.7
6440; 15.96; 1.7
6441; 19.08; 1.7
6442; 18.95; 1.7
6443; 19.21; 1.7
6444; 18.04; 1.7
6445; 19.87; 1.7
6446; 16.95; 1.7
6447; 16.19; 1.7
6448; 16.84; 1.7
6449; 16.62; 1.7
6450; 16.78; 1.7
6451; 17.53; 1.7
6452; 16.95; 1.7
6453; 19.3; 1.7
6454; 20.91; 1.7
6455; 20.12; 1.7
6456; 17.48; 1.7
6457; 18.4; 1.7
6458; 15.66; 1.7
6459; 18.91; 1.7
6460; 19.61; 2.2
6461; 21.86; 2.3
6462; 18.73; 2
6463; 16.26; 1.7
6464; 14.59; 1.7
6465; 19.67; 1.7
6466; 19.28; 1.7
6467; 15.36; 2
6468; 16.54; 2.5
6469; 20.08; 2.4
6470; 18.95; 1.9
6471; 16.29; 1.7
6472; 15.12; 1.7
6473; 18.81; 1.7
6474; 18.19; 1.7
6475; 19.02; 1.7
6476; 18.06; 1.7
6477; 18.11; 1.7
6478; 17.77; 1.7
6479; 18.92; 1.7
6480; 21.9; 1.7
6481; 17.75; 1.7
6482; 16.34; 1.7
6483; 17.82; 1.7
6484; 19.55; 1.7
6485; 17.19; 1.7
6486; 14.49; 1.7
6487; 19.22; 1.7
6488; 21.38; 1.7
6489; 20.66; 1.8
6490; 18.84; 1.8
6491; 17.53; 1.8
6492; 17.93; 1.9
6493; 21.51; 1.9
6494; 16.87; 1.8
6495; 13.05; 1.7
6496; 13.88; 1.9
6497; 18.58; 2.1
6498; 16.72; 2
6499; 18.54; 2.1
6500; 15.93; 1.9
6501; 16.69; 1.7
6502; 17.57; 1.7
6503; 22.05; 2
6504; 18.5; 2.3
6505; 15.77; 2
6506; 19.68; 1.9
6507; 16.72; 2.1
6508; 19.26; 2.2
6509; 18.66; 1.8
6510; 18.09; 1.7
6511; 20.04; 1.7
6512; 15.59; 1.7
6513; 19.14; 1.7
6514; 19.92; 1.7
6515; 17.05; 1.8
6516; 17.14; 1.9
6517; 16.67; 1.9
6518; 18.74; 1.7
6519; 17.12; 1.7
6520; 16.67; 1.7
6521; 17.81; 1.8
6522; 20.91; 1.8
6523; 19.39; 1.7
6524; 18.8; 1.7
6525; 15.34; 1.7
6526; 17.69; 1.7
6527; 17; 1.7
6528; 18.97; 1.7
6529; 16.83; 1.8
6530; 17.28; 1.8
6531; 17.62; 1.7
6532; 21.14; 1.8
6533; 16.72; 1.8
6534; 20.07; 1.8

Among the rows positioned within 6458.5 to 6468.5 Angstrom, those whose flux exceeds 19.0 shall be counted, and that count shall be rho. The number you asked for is 4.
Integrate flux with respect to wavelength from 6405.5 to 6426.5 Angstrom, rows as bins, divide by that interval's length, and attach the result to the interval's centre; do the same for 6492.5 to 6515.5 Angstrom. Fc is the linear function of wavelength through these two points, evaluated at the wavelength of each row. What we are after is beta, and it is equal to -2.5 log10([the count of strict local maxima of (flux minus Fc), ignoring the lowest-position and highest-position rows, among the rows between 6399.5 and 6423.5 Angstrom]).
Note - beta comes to -1.95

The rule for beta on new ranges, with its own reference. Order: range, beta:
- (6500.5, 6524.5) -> -2.26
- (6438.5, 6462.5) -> -2.26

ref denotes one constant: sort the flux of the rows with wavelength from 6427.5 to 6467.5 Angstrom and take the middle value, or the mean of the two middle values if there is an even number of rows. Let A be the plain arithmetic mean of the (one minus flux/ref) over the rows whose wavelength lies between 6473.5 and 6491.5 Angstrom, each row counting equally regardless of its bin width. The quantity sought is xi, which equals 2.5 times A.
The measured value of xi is -0.04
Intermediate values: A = -0.018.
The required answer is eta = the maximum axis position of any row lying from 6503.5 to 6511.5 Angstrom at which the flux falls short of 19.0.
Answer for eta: 6510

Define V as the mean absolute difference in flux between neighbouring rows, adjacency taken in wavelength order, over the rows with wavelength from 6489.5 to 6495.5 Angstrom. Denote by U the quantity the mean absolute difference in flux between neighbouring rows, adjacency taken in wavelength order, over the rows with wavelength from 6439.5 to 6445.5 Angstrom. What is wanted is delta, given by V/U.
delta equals 2.1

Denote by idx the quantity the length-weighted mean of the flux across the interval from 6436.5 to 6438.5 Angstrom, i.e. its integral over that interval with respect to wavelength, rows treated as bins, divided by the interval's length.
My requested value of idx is 18.5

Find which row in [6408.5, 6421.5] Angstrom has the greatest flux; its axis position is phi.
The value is 6409 Angstrom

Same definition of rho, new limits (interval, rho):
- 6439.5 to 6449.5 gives 3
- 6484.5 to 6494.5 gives 4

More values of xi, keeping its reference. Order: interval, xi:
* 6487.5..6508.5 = 0.02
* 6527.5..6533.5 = 0.01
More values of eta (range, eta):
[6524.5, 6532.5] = 6531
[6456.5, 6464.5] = 6464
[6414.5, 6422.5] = 6422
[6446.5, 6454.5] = 6452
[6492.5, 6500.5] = 6500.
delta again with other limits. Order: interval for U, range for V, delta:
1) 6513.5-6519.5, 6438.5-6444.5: 0.8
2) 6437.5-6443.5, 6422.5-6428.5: 0.8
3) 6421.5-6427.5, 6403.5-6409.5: 7.0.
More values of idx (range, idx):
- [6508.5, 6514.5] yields 18.6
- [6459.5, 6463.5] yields 19.1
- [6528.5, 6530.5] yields 17.1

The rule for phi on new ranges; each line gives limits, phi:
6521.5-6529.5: 6522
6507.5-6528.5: 6522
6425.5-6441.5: 6428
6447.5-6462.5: 6461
